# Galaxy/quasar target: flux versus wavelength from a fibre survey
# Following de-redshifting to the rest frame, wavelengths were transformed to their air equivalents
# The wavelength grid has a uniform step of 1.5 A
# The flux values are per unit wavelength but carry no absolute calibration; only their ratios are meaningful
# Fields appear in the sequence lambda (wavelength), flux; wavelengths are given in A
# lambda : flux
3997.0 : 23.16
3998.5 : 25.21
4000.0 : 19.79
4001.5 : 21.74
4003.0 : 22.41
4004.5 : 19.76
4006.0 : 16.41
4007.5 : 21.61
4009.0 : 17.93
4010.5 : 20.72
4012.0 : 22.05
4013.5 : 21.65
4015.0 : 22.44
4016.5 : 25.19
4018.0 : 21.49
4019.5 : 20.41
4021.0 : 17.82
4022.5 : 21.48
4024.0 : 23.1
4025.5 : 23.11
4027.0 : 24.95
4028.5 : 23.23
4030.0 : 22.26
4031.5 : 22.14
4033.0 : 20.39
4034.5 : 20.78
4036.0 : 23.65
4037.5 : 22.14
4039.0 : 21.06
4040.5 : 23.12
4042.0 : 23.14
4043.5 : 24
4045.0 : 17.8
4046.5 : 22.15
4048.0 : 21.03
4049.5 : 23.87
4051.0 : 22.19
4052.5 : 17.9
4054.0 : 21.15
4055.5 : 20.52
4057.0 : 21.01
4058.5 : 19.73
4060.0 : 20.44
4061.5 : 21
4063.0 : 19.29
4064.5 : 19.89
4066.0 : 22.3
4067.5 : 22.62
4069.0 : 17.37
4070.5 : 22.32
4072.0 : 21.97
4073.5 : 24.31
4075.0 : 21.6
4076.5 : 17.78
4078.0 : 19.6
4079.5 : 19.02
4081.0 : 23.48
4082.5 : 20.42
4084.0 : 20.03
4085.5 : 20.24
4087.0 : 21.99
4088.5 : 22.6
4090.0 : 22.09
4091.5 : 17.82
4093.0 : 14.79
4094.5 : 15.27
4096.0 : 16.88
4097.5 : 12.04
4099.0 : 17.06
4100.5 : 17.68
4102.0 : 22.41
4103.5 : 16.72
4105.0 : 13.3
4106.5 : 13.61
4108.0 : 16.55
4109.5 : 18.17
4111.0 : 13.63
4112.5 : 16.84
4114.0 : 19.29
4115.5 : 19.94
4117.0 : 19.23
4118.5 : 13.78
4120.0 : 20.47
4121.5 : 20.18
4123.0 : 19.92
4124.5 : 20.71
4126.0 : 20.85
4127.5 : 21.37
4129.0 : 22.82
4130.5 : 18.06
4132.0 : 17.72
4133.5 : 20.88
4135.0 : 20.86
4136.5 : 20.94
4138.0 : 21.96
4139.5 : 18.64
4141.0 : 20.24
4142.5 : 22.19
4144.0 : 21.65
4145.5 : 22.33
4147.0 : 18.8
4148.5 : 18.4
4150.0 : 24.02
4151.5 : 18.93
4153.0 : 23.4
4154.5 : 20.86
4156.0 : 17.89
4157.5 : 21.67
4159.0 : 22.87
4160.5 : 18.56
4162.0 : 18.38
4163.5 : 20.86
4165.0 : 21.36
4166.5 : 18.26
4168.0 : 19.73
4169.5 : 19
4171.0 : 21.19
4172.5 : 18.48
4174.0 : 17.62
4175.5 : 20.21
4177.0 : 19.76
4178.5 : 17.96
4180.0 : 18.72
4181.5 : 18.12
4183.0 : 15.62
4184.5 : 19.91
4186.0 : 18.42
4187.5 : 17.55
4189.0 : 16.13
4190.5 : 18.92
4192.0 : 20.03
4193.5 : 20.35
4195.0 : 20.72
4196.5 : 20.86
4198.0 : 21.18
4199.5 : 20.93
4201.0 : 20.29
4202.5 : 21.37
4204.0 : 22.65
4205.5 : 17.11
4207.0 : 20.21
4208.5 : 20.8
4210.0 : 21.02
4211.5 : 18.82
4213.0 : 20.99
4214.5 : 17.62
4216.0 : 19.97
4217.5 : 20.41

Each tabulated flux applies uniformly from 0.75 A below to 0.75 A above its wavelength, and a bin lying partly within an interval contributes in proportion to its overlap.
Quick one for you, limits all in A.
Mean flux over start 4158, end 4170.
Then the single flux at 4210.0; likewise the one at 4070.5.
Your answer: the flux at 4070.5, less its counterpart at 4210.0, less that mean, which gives -18.6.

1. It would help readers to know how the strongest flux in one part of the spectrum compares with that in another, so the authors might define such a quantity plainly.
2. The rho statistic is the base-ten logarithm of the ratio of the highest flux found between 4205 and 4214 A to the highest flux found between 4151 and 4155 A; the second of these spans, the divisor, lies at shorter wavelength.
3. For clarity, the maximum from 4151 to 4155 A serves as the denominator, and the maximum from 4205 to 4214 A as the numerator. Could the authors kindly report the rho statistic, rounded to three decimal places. -0.047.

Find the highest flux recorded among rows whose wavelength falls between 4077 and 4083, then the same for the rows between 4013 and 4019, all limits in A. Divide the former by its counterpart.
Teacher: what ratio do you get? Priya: 0.93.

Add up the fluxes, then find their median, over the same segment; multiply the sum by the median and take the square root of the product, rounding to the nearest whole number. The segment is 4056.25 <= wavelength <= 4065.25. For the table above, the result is 49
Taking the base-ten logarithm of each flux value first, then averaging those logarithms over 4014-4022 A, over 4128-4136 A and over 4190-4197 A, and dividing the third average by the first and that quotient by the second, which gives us 0.75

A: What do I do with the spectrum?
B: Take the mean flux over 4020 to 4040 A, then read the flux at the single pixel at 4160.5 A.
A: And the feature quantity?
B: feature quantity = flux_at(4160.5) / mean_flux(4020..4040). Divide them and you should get 0.84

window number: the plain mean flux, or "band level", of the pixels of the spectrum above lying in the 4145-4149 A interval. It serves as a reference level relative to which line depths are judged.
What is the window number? 19.8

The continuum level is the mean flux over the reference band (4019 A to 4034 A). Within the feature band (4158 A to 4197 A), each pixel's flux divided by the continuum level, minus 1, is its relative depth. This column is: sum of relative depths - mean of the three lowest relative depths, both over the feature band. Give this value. -2.9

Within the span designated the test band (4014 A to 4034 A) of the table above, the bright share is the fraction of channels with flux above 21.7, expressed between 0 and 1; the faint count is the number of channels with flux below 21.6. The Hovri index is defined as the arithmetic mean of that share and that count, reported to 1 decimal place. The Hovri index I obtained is 2.8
